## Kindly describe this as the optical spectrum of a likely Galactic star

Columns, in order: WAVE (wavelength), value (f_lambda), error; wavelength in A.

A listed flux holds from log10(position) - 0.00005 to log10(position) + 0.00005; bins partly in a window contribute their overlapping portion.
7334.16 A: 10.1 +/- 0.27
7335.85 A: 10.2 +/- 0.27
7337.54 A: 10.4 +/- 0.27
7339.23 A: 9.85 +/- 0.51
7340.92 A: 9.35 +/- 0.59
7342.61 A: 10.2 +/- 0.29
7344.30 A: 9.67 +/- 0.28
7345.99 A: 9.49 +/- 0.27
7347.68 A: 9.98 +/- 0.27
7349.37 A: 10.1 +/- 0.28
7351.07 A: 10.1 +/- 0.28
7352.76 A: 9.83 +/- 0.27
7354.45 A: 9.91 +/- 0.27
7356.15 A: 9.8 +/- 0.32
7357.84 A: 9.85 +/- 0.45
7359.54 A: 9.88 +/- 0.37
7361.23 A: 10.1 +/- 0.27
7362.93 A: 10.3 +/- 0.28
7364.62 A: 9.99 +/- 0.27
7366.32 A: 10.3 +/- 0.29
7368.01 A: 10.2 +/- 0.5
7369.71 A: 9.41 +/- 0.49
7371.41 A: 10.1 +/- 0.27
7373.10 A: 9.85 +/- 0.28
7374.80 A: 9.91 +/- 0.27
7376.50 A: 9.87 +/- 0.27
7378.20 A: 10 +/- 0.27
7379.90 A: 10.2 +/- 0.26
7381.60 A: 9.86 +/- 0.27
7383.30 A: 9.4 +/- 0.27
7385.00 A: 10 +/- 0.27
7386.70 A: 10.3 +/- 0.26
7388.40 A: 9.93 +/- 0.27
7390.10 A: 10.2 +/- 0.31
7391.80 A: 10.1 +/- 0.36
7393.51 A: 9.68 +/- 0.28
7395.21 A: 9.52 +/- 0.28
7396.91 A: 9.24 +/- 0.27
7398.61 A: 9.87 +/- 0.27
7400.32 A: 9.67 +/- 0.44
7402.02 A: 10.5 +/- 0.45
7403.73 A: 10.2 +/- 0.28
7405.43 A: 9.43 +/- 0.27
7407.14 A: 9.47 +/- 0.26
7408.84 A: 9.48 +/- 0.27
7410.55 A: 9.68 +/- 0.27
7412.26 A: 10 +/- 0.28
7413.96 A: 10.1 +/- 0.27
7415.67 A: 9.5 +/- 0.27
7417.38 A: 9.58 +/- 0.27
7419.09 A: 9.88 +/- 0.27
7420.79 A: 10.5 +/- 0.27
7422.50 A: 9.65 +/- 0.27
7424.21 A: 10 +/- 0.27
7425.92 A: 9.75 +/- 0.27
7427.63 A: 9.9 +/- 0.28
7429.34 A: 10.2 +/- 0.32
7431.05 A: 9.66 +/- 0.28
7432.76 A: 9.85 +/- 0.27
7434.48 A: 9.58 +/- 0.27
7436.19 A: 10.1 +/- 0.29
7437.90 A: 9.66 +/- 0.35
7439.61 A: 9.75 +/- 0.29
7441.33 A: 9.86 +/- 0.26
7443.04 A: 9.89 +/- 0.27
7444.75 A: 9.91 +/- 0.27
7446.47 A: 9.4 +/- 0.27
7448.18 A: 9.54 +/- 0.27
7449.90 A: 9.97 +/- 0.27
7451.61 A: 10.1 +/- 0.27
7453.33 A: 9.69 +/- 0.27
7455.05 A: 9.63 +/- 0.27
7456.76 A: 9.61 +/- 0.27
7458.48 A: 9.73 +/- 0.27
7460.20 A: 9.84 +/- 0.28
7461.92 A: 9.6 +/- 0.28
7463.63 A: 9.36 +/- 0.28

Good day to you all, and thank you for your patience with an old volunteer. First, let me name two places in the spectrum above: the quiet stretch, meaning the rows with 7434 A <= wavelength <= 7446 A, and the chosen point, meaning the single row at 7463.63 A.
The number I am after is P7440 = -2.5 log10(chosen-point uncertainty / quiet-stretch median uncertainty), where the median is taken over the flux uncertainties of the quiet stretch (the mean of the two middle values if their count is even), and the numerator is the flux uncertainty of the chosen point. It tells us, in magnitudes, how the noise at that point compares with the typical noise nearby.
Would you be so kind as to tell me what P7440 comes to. -0.04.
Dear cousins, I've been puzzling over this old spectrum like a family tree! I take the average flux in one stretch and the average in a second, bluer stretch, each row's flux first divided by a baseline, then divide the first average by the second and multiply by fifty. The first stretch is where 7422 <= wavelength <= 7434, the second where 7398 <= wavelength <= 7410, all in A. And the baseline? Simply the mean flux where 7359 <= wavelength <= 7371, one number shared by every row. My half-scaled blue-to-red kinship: 50.3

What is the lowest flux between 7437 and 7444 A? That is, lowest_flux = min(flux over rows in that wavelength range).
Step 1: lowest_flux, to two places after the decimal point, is 9.66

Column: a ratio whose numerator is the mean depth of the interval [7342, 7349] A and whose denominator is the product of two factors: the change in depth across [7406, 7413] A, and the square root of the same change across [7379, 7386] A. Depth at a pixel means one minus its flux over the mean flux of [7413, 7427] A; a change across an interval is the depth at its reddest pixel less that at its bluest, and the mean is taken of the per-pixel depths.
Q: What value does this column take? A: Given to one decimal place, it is -0.5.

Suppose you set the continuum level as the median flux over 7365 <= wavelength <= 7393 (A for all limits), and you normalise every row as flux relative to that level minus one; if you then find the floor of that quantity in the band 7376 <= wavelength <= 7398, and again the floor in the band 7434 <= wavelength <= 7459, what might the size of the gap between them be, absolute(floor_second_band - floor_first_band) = 0.016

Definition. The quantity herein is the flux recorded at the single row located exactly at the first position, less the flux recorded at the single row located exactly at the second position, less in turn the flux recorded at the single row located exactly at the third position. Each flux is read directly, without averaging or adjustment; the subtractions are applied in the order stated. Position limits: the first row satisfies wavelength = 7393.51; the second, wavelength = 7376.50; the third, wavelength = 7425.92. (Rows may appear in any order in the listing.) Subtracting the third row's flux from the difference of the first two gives -9.9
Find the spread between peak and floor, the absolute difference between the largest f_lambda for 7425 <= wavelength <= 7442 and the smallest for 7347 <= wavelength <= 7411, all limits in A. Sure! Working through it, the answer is 1.0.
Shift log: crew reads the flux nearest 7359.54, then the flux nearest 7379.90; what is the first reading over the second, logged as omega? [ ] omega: 0.97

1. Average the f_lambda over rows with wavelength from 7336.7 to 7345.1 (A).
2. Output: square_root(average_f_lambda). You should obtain 3.15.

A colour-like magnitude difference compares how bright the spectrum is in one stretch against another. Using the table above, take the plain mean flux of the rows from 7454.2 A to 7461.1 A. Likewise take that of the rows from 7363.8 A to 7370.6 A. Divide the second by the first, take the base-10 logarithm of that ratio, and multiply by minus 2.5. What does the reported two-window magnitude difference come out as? -0.030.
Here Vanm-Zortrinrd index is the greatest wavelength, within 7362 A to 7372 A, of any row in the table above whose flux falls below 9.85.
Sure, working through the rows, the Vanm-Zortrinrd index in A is 7369.71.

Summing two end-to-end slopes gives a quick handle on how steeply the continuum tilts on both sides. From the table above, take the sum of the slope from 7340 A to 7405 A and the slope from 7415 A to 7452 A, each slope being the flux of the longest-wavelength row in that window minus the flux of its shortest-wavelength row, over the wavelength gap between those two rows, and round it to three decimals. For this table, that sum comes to 0.030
